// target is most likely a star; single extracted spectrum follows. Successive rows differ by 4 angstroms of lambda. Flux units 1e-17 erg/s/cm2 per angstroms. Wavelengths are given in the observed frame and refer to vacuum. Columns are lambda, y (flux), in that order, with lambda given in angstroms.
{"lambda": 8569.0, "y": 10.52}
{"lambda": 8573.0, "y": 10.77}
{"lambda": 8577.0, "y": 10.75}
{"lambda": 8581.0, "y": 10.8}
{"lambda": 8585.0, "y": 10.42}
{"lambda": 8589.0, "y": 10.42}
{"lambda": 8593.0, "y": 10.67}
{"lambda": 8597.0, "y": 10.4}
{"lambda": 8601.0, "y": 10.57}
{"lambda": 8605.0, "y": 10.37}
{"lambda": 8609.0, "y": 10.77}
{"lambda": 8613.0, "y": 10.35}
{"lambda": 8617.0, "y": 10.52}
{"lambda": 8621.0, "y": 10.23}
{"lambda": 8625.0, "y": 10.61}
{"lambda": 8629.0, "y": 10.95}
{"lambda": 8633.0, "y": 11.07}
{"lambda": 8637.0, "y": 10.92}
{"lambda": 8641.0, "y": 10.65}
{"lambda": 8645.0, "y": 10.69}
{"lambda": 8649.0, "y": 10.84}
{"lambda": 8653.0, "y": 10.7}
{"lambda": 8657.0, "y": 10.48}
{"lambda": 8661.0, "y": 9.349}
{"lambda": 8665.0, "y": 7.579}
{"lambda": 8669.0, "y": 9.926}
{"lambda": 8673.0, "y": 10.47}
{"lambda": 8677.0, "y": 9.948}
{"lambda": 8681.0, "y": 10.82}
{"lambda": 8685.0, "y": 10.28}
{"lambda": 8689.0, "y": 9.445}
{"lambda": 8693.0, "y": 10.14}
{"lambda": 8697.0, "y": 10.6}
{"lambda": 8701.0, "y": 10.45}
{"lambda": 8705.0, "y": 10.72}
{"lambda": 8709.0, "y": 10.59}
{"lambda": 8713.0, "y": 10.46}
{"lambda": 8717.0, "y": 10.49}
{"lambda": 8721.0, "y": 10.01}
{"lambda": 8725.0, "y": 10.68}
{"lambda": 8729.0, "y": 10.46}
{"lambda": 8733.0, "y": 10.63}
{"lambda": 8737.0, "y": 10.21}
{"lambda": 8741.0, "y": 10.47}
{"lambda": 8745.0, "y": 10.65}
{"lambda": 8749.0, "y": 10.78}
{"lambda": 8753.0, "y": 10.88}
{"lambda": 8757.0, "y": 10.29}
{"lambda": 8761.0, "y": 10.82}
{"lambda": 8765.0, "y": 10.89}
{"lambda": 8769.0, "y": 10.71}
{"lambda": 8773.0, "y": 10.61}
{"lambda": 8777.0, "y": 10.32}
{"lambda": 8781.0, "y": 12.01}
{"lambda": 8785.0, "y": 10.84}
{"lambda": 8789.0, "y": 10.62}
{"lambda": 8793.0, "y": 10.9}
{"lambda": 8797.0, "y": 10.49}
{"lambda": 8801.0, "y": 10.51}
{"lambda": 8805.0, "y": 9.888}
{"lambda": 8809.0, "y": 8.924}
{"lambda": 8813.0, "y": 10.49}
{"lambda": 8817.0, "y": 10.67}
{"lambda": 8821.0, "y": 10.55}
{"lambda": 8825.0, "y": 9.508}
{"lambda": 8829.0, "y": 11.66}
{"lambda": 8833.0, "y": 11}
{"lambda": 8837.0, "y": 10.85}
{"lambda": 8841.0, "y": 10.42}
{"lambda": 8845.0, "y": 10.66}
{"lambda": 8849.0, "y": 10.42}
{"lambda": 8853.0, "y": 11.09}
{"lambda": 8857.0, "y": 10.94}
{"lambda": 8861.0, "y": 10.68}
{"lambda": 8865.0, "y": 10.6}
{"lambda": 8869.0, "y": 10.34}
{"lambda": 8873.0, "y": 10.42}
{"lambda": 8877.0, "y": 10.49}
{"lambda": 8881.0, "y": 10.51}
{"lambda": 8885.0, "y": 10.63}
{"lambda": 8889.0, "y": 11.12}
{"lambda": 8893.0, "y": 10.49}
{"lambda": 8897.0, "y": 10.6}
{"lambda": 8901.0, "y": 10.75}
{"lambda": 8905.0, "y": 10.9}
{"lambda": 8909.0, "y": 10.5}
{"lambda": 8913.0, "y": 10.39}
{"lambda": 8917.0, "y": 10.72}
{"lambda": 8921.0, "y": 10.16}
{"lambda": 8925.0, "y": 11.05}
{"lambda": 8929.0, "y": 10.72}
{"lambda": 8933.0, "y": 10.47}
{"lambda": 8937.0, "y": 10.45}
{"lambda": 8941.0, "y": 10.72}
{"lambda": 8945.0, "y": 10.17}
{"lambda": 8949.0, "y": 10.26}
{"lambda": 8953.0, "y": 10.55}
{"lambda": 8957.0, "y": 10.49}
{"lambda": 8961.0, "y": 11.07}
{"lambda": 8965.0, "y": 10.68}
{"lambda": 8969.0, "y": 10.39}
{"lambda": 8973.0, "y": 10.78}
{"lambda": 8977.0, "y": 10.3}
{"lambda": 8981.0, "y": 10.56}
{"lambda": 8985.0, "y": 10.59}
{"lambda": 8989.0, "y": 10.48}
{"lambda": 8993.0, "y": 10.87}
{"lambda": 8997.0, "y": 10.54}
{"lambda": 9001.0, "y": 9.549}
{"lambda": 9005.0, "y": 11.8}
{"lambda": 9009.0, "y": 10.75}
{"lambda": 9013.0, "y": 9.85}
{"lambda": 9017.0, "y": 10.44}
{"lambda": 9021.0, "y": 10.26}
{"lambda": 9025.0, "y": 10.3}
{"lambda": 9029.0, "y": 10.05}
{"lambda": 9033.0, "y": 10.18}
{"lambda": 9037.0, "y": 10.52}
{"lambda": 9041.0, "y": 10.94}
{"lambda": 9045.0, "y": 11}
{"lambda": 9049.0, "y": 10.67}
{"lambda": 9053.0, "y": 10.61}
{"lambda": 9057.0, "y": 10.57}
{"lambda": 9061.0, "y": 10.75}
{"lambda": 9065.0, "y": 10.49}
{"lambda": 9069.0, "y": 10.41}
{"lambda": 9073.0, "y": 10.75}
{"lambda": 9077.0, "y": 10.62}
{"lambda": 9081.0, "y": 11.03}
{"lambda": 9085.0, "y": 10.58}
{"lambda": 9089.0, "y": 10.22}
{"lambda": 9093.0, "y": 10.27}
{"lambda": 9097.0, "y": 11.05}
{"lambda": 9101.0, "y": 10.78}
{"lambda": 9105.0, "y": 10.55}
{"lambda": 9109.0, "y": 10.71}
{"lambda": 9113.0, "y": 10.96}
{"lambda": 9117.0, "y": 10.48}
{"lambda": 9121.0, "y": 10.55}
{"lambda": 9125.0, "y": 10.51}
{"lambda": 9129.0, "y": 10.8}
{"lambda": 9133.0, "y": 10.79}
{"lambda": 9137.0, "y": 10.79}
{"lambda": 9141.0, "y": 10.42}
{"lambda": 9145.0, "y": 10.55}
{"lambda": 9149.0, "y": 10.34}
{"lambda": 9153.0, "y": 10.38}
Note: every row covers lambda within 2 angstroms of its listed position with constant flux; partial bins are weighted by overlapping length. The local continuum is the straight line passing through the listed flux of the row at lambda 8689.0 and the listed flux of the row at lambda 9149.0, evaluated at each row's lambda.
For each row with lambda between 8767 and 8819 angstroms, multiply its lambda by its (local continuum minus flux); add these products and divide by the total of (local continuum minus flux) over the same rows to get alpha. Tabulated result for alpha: 8787.8 angstroms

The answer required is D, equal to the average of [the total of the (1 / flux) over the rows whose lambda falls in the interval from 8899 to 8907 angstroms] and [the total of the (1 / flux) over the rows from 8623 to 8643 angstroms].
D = 0.32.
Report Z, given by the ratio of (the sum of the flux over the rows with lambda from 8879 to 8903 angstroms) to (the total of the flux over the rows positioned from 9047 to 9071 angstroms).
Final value 1.01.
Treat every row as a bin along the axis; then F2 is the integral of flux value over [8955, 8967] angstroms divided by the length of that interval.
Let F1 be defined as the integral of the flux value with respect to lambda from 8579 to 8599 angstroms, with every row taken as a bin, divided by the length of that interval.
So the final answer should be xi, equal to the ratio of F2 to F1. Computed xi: 1.02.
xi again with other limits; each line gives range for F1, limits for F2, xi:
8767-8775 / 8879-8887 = 0.99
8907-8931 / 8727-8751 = 0.99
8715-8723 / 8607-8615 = 1.03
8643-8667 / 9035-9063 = 1.08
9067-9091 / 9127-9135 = 1.02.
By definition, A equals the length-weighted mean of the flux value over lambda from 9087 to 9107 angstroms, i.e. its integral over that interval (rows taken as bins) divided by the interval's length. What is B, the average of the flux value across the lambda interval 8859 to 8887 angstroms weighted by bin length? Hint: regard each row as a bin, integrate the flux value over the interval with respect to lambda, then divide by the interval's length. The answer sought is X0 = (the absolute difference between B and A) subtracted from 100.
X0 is 100.0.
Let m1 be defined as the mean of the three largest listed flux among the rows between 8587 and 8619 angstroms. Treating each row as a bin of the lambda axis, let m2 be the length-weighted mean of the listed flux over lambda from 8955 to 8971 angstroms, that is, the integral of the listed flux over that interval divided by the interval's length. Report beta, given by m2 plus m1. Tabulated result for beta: 21.3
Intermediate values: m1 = 10.7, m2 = 10.66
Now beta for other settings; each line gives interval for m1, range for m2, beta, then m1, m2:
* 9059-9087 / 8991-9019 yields 21.4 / 10.8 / 10.54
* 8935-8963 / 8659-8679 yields 20.2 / 10.8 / 9.45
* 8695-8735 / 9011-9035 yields 20.9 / 10.7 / 10.18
